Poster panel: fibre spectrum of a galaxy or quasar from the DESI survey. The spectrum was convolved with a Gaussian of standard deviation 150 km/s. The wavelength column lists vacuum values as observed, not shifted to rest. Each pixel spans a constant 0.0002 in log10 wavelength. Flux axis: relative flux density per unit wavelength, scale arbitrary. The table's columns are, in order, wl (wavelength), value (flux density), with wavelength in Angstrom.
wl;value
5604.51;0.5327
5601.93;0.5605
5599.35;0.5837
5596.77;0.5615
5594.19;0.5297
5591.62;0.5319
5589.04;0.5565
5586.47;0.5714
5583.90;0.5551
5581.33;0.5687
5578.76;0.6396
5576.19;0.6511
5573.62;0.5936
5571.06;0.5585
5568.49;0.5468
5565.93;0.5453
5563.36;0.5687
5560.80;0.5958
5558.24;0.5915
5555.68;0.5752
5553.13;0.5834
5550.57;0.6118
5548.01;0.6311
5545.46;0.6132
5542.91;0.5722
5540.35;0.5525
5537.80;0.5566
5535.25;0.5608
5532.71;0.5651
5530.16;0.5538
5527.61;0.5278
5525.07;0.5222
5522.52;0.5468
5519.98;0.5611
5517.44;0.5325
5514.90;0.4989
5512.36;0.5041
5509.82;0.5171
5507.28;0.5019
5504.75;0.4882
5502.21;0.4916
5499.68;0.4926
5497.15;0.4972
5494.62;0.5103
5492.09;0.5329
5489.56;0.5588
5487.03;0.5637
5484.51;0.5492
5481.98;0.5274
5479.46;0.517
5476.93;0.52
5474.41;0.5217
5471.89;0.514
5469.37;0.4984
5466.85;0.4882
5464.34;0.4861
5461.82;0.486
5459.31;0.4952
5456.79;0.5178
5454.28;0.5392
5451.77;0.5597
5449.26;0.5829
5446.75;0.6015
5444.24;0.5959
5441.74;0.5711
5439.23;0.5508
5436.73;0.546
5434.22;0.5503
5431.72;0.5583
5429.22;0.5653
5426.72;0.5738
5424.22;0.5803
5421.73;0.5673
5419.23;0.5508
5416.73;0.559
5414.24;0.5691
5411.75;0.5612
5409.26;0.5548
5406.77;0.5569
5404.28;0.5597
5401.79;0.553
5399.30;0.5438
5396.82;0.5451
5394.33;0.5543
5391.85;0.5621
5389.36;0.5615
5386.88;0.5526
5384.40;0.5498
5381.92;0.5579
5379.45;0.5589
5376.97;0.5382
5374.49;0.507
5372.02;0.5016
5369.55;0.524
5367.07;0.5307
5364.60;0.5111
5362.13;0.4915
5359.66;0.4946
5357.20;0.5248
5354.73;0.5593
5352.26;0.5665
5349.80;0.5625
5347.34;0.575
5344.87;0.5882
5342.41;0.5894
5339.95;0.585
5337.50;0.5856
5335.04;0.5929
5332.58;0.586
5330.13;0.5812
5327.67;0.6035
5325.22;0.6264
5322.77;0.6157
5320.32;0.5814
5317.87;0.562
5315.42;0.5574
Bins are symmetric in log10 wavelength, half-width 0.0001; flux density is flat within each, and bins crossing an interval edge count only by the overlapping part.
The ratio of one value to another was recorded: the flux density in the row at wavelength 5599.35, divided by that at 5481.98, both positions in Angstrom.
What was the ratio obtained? 1.11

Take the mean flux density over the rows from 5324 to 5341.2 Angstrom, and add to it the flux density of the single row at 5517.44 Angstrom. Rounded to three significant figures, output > 1.13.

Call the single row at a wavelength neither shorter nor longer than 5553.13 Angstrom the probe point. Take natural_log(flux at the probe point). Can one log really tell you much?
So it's -0.54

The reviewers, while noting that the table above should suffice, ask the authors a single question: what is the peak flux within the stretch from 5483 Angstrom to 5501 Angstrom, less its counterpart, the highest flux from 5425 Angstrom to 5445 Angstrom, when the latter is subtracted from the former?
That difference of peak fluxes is -0.03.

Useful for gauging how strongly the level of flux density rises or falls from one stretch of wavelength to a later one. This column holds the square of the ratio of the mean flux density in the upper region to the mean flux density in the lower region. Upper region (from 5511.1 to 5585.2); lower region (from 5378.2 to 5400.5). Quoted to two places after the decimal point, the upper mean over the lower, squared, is 1.05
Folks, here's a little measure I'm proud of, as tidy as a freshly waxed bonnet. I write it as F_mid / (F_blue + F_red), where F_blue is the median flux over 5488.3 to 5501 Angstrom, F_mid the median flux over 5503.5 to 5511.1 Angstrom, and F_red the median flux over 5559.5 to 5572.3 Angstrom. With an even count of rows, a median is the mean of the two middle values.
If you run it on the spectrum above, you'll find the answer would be 0.470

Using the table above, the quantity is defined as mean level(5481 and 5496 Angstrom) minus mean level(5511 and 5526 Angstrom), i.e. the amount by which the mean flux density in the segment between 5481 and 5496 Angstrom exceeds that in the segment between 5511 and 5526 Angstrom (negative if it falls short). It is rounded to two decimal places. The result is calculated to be 0.01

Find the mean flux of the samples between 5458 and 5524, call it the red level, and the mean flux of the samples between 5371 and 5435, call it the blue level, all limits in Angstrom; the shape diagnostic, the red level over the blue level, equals 0.93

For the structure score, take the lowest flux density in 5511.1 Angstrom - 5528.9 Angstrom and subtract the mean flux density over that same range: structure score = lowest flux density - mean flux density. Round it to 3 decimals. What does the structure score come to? -0.029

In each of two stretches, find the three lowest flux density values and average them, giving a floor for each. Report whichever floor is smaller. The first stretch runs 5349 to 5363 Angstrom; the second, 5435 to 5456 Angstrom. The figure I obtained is 0.504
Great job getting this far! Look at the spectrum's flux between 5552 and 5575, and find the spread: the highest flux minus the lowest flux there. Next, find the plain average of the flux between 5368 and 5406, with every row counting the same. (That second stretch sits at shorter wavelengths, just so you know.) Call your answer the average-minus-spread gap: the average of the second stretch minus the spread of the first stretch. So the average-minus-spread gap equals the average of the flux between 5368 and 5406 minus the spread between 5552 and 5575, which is 0.494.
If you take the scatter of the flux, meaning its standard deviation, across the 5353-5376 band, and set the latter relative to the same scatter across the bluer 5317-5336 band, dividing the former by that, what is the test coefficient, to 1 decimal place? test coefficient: 1.0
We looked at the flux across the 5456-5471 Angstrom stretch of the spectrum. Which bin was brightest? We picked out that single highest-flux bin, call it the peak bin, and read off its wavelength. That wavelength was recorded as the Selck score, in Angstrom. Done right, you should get 5456.79 Angstrom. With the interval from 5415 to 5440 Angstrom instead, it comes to 5424.22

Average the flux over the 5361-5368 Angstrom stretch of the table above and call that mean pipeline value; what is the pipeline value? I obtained 0.511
